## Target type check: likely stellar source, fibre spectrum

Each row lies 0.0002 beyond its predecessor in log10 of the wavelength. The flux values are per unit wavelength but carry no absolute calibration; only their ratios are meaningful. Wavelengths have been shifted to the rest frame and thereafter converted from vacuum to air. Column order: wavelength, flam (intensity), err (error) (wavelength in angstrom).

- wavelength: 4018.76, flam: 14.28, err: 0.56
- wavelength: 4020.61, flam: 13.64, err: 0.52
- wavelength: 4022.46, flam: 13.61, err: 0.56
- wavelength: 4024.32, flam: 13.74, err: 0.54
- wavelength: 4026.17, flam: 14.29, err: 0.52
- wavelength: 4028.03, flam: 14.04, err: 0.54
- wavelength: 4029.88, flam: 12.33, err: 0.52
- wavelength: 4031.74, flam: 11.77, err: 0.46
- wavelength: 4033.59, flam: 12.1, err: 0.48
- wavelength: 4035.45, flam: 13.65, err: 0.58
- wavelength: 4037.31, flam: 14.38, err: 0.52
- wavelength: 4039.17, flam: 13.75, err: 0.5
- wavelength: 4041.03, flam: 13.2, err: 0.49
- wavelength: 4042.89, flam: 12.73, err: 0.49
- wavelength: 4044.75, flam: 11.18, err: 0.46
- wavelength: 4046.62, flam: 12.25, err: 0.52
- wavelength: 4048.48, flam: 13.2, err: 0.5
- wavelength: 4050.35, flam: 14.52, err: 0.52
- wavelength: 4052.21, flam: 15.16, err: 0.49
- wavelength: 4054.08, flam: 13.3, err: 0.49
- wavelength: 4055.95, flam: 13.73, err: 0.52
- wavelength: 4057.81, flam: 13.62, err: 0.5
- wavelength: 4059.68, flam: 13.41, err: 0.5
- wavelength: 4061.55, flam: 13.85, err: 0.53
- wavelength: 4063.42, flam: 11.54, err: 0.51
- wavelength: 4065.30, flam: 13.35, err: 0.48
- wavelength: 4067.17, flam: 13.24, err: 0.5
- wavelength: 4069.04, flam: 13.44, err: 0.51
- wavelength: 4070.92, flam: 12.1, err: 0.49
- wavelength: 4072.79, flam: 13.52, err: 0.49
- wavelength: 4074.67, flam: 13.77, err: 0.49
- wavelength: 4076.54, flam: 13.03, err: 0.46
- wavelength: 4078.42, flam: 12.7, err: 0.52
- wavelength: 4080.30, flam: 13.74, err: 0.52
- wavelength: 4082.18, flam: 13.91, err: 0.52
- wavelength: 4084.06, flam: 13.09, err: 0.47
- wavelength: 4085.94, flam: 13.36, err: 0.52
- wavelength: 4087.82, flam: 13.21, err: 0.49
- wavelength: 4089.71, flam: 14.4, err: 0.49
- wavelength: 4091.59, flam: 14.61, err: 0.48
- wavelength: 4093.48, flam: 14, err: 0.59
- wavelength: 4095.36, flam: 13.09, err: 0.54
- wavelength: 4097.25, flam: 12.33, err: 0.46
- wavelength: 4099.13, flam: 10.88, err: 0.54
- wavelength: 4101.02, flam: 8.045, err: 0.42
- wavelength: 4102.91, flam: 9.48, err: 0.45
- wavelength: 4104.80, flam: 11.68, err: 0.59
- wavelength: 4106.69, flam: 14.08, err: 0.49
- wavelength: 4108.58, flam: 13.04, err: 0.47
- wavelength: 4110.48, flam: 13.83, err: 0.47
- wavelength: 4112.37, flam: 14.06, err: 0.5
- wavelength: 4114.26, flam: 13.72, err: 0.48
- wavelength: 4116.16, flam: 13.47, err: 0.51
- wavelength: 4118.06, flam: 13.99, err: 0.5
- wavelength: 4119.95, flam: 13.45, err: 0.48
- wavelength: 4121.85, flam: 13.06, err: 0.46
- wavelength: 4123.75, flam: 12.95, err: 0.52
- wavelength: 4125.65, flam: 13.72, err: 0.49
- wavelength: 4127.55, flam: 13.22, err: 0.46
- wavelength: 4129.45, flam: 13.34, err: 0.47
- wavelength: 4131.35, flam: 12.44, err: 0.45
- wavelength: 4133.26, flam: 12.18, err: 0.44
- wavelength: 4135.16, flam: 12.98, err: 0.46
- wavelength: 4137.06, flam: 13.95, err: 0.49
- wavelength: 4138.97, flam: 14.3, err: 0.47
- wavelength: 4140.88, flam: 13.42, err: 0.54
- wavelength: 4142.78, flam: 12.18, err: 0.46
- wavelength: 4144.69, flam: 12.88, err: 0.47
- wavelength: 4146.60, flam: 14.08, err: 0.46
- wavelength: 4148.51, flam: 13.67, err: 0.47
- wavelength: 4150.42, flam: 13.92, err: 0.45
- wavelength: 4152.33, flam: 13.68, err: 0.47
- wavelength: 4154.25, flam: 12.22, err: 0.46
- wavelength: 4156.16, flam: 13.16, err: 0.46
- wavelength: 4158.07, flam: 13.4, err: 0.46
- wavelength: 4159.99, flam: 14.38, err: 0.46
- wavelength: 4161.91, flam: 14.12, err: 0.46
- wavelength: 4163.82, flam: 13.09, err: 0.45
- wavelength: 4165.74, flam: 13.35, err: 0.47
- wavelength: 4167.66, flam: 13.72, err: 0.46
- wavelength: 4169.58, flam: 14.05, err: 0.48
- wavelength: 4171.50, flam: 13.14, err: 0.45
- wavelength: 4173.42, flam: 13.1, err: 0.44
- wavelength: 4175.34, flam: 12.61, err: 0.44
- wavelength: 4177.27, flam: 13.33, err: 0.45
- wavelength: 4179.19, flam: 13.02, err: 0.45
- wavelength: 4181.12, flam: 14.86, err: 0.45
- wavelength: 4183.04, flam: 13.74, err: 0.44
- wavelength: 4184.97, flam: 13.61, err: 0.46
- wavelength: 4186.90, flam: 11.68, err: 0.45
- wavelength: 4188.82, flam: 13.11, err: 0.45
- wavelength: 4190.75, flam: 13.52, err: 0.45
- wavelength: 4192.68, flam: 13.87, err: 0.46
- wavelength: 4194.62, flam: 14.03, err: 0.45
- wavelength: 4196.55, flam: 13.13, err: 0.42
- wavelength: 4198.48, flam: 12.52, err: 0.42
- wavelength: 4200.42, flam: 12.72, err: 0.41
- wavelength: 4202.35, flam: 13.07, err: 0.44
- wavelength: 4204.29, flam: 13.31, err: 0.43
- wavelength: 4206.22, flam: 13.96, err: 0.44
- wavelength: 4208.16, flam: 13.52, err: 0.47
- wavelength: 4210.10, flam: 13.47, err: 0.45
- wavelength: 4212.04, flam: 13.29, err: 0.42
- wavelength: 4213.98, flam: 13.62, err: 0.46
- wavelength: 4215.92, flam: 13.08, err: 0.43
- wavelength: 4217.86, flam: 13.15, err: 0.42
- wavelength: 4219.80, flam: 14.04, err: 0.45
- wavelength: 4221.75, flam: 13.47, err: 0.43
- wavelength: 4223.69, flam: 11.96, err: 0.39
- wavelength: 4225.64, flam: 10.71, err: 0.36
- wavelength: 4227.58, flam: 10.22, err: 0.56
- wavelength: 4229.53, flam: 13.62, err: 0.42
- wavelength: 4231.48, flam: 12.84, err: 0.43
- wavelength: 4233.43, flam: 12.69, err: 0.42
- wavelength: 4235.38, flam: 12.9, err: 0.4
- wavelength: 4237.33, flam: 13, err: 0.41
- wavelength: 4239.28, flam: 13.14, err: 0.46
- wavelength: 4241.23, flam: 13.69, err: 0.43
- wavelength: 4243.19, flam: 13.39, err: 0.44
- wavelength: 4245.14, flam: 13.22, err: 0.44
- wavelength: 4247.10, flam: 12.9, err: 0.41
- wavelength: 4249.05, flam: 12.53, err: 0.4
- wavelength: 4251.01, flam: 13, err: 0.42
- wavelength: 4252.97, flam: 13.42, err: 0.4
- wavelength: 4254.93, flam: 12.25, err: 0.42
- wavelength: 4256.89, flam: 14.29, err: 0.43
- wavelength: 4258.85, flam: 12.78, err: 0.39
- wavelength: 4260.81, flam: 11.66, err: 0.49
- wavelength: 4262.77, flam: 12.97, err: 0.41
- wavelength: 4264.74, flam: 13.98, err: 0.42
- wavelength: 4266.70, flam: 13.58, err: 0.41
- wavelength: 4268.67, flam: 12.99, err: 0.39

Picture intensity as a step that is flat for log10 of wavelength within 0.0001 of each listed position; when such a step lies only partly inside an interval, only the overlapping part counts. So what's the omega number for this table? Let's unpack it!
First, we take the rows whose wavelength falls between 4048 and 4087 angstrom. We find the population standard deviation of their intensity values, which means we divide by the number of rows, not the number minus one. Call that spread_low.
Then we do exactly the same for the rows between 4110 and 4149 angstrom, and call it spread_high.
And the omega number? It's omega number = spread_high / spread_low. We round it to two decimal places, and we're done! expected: 0.82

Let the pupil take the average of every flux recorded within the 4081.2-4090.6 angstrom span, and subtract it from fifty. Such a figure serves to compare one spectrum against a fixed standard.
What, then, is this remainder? 36.4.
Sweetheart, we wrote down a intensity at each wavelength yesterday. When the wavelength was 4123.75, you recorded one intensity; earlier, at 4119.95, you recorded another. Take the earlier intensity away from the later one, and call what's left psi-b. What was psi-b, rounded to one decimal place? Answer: -0.5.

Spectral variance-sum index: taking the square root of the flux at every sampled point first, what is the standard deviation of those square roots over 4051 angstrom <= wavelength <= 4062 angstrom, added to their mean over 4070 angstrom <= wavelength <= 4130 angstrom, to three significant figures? 3.69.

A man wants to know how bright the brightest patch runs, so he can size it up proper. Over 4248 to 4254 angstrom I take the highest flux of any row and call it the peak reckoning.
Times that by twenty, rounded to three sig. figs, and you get 268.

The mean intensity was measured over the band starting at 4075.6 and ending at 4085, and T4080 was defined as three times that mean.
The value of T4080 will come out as 39.9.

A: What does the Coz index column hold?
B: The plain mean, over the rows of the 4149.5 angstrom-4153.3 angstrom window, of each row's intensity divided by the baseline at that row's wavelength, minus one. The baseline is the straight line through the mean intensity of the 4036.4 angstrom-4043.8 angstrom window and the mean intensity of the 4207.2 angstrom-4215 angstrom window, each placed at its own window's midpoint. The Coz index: 0.023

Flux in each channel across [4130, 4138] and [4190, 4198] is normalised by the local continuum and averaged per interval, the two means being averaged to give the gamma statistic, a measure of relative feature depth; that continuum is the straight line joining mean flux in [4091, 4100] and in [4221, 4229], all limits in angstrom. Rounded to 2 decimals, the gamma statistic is 1.08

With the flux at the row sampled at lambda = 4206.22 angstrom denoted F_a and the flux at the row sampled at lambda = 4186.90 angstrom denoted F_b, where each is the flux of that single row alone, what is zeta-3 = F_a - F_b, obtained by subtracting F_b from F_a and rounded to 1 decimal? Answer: 2.3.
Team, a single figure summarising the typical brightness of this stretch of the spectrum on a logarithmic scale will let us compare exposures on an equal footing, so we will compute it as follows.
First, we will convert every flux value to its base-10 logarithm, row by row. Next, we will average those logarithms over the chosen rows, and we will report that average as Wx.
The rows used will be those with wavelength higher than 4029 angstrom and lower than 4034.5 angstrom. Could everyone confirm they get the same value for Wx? 1.082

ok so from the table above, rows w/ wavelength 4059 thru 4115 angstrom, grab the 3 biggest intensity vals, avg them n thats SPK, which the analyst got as 14.4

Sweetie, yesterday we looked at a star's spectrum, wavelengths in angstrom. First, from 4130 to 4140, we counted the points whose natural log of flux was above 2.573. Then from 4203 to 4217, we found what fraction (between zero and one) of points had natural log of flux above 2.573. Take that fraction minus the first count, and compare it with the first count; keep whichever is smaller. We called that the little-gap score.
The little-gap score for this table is -1.1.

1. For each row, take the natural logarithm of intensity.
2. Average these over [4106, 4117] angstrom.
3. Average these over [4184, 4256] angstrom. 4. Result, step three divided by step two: 0.98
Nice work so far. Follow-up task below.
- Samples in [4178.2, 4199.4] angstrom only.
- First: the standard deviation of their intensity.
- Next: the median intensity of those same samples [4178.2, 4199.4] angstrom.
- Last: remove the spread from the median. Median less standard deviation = 12.7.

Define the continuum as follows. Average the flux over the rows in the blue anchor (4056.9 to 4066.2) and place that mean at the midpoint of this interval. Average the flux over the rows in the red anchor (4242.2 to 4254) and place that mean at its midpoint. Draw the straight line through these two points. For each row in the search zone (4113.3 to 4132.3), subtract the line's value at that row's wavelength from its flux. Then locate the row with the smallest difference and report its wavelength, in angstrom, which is 4131.35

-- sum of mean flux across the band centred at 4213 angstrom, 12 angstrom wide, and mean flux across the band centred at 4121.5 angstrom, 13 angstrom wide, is 26.8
